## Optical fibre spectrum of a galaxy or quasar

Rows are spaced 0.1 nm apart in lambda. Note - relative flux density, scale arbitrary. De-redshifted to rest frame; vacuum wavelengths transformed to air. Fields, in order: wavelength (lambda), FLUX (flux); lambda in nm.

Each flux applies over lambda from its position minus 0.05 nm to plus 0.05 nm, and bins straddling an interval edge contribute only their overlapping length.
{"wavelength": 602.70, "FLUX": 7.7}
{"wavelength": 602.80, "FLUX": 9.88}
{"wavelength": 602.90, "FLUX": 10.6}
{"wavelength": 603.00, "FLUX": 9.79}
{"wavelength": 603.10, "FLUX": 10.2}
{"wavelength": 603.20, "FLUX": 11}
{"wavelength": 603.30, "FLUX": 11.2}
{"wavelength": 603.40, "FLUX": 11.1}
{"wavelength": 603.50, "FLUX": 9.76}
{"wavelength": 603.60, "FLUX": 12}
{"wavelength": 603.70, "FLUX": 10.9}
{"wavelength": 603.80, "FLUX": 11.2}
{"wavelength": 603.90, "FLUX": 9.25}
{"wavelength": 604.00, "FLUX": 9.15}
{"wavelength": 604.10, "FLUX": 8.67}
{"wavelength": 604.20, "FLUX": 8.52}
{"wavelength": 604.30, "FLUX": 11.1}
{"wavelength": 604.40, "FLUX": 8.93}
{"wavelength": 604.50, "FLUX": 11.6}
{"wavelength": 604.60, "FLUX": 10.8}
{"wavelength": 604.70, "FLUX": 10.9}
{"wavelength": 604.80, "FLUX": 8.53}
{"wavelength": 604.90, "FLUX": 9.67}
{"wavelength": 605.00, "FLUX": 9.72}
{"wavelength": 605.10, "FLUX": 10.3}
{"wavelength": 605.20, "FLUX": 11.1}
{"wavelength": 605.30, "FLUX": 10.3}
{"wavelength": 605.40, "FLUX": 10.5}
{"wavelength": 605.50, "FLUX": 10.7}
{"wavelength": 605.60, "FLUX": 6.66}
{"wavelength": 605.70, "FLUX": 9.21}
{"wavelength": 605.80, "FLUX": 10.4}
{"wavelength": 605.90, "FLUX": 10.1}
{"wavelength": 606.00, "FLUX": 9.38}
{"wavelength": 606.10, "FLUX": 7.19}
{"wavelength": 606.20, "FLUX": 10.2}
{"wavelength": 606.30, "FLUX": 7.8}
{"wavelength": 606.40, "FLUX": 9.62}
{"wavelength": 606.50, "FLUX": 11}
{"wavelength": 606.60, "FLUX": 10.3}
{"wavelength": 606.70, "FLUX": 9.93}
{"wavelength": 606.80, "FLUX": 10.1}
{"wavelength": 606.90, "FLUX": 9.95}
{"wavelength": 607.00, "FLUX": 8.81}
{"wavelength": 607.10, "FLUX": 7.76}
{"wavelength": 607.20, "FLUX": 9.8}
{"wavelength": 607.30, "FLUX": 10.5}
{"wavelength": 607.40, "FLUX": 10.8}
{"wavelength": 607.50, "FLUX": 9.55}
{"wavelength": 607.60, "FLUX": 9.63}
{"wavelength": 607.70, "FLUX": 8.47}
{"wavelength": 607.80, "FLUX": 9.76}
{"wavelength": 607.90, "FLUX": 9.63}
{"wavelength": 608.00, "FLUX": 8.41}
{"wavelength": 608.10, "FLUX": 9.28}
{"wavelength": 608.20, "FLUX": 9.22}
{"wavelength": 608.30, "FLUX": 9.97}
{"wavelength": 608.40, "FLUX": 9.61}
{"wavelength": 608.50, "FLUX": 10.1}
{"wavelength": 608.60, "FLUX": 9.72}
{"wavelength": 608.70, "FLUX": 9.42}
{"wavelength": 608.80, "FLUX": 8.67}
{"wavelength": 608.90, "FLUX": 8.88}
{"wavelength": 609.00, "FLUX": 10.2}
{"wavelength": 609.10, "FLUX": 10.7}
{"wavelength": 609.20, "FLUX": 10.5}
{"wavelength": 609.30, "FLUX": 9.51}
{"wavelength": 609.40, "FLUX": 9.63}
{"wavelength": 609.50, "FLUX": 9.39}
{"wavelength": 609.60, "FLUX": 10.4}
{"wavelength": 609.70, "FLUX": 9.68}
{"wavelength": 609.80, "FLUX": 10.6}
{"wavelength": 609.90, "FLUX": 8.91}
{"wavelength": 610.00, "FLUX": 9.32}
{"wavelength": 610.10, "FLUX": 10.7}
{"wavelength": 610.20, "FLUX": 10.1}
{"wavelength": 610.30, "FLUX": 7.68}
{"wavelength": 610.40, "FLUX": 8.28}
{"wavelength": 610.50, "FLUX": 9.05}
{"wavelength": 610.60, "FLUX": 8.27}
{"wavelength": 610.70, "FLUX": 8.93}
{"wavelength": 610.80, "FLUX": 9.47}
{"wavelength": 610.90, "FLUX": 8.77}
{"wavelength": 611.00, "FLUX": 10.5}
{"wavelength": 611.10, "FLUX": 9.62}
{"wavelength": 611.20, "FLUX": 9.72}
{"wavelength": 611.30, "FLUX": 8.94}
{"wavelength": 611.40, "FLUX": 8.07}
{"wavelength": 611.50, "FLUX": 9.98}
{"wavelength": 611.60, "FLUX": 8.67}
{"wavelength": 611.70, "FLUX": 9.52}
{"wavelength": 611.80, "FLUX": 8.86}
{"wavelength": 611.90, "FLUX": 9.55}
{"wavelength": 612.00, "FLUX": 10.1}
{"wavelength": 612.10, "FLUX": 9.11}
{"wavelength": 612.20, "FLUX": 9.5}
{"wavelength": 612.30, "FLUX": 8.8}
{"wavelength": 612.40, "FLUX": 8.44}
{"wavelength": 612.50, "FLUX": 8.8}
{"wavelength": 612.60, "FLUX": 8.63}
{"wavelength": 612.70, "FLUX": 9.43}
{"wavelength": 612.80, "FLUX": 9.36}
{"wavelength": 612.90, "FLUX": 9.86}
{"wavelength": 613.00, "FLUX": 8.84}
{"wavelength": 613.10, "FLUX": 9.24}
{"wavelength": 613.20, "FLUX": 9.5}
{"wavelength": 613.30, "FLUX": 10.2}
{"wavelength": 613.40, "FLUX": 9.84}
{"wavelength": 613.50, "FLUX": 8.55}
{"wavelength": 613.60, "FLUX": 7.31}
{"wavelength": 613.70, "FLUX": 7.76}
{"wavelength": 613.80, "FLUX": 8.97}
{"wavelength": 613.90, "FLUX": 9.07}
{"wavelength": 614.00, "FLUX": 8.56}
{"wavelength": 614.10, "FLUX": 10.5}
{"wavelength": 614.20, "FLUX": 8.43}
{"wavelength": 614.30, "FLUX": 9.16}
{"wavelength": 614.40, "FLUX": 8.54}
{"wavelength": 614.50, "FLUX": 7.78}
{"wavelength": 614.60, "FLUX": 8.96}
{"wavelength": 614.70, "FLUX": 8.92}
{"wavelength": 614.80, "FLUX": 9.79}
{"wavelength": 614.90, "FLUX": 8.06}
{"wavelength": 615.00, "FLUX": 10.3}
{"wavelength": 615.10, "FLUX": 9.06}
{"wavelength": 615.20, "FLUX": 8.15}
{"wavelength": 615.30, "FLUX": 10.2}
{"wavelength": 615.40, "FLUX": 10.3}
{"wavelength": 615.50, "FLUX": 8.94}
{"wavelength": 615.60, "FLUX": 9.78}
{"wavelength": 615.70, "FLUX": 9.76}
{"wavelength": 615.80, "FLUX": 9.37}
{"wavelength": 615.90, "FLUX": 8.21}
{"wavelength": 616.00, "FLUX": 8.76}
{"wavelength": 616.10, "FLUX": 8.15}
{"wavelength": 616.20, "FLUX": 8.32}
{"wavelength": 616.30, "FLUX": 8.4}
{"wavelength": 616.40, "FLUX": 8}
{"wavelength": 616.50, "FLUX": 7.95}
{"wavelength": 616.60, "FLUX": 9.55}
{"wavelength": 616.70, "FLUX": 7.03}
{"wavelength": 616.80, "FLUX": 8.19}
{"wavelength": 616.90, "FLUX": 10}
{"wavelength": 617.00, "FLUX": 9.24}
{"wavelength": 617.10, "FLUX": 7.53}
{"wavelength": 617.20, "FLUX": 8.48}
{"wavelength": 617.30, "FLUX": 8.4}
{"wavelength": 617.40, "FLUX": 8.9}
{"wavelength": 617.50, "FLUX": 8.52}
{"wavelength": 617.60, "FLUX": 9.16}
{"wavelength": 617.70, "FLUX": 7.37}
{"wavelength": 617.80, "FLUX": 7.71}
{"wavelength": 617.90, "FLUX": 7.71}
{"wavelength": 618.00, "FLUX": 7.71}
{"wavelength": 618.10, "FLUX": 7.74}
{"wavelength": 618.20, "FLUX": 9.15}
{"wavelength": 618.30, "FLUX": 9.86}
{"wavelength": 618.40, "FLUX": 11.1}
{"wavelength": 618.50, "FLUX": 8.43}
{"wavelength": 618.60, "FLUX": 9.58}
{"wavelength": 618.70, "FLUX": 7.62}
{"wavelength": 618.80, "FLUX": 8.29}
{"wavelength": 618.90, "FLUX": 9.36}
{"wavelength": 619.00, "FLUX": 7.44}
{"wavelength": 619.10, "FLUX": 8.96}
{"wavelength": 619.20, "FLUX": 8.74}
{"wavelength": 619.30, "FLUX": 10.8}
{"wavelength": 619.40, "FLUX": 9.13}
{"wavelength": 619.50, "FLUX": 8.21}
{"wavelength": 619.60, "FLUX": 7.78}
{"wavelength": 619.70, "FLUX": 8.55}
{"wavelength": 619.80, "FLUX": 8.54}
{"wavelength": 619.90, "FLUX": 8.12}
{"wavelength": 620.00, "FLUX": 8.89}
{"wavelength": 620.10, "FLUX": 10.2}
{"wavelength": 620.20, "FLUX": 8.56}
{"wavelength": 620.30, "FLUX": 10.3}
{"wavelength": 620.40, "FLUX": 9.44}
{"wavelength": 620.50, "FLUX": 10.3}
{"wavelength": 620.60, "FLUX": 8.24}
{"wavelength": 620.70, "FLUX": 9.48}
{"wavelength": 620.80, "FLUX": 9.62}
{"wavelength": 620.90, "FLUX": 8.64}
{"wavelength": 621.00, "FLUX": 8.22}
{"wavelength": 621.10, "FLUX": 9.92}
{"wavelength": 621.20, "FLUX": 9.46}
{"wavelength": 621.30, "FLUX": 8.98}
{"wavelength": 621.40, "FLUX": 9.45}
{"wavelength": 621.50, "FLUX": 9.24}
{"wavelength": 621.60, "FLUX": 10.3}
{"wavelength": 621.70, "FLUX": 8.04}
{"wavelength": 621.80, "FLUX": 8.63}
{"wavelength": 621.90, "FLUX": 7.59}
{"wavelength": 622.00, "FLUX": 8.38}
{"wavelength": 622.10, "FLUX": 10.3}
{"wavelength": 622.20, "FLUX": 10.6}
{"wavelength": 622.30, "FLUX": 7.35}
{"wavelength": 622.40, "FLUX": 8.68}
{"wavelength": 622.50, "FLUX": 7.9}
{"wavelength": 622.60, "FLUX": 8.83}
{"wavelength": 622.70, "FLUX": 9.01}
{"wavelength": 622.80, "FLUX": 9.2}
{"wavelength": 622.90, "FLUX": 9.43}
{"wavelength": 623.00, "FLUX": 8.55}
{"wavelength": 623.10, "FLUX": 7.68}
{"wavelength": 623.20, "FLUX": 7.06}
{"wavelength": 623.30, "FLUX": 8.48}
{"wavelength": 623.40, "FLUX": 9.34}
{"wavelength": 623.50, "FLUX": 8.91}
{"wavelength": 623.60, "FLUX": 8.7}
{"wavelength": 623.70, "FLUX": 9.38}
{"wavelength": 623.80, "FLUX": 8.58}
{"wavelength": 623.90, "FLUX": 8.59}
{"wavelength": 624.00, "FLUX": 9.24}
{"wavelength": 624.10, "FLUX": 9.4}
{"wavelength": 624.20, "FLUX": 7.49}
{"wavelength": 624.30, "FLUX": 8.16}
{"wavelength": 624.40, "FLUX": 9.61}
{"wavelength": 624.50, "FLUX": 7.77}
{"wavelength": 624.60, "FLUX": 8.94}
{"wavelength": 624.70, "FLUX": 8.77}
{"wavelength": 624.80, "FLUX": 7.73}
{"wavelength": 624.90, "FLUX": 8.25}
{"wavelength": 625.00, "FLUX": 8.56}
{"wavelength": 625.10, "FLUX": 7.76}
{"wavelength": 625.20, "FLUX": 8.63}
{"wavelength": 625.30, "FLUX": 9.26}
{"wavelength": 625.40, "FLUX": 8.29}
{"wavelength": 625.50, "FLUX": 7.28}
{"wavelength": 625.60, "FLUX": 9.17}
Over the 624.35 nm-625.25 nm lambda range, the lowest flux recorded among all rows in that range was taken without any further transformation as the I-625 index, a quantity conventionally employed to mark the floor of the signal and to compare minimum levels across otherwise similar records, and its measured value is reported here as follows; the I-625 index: 7.73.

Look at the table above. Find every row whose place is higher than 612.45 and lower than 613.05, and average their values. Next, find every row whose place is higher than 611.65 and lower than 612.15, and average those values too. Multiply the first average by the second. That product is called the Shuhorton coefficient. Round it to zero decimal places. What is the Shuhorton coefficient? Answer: 86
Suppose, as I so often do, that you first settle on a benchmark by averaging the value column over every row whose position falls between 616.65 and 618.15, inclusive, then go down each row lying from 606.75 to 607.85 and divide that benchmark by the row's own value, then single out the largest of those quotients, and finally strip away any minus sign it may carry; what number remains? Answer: 1.06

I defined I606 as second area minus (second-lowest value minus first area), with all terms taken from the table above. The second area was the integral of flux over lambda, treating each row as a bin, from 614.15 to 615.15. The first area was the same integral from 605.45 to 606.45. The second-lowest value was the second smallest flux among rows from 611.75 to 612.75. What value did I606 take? 9.4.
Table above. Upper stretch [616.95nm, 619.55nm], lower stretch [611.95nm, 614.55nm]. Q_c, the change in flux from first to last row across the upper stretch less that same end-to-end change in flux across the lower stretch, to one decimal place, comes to 1.3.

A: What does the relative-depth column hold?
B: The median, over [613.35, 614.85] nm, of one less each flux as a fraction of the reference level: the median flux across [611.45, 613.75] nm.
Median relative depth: 0.03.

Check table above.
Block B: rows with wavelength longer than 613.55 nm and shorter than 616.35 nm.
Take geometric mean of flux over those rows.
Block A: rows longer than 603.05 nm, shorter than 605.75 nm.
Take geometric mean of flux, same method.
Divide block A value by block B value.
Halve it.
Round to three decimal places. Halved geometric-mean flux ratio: 0.565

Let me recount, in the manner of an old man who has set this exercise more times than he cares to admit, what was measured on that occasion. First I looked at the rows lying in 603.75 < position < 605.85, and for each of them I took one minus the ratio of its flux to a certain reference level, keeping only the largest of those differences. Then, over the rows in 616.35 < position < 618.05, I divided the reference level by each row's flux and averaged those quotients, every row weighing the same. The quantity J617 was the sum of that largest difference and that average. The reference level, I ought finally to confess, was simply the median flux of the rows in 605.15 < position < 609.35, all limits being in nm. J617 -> 1.50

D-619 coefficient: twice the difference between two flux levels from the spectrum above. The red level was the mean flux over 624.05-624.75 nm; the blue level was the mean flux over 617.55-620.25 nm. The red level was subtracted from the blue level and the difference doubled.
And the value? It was 0.2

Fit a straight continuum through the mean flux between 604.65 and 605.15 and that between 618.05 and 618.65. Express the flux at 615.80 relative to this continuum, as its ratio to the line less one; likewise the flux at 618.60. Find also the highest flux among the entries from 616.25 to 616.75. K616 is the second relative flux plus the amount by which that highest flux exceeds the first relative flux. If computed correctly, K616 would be 9.6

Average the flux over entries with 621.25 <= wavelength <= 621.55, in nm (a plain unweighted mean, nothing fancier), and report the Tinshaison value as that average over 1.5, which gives 6.1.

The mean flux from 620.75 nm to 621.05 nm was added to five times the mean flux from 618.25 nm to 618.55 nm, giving 57.8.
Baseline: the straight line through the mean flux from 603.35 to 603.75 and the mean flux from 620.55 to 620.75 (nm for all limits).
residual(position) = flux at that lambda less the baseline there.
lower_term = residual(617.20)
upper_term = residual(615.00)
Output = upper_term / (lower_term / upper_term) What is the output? -0.7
